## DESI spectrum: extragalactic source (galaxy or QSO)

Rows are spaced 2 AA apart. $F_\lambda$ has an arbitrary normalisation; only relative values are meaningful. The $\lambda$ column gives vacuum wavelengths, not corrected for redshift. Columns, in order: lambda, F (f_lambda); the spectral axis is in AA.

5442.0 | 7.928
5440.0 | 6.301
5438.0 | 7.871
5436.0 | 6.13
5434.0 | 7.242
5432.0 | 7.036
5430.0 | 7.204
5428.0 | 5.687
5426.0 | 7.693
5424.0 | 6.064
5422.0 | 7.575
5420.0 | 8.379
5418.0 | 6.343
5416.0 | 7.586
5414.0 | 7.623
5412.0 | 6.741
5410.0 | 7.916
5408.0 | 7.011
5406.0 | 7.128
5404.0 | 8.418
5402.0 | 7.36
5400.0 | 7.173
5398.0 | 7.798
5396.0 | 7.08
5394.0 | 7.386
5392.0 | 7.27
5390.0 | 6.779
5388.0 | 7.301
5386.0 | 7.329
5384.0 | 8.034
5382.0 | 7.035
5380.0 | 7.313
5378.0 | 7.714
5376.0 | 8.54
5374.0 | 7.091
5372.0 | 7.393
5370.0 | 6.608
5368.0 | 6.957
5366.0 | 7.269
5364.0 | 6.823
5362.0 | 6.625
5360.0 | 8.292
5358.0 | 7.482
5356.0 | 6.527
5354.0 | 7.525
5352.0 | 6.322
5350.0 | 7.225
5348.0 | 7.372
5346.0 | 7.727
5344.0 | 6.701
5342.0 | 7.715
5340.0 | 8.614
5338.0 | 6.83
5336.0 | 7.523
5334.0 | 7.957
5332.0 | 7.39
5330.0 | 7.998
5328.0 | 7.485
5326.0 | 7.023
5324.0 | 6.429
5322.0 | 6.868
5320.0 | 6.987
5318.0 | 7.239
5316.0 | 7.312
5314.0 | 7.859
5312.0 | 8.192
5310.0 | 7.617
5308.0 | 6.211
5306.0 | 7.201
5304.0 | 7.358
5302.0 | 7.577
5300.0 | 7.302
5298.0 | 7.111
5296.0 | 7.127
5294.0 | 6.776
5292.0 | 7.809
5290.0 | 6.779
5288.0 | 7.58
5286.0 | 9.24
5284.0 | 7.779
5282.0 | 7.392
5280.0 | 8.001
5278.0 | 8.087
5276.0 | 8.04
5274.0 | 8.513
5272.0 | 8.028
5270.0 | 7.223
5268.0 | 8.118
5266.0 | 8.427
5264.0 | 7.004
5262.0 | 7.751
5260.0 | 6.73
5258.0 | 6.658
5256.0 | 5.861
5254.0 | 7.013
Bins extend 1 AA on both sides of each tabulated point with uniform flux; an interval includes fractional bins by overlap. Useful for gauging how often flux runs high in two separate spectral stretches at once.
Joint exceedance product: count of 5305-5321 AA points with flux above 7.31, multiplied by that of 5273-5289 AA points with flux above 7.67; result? 24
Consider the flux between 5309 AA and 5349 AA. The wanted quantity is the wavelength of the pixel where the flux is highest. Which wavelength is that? 5340.0 AA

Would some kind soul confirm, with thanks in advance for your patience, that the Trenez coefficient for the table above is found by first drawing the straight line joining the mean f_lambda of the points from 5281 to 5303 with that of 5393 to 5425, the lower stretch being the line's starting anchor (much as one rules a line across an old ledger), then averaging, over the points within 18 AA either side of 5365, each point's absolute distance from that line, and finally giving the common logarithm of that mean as -0.34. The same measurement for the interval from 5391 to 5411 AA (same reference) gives -0.49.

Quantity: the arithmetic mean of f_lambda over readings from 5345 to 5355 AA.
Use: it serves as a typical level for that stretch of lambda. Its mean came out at 7.2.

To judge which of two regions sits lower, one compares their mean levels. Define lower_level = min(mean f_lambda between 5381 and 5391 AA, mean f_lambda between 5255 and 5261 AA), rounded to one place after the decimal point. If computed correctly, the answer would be 6.4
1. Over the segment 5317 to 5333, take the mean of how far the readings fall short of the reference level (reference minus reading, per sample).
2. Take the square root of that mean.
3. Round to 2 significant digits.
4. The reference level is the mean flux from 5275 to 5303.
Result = 0.66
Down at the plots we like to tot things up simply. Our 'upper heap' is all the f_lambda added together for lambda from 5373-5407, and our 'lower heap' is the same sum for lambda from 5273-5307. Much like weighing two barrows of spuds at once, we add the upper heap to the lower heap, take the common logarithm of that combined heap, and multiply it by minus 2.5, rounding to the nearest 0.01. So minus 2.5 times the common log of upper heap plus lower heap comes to -6.02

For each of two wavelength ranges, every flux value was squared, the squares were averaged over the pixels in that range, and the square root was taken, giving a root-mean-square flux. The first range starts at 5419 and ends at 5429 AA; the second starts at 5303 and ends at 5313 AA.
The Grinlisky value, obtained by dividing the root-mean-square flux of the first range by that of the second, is 0.97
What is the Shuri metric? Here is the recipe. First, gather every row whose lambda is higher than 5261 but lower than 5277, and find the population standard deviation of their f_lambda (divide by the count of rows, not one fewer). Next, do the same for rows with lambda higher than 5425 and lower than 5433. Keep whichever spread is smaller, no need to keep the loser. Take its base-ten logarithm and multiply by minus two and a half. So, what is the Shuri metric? 0.747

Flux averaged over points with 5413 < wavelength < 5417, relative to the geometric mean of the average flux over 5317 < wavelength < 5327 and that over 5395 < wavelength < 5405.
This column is 1.05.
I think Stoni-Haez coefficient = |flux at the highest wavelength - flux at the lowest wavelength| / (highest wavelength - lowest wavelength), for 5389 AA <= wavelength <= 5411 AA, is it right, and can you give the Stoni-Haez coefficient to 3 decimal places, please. 0.057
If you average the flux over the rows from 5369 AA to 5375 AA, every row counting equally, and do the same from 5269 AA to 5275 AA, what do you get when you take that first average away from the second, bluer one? 0.9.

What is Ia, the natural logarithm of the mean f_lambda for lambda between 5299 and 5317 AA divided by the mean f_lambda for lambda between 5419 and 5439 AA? 0.043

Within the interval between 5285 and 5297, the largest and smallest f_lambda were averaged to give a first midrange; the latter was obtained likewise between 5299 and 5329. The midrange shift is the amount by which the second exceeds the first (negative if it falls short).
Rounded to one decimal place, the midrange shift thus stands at -0.8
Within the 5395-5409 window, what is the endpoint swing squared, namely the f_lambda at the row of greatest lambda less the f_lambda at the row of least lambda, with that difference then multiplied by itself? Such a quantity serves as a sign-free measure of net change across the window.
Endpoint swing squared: 0.00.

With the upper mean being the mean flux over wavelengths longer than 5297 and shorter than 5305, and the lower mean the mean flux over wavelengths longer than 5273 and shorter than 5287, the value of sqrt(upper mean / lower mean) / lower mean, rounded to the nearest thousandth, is 0.116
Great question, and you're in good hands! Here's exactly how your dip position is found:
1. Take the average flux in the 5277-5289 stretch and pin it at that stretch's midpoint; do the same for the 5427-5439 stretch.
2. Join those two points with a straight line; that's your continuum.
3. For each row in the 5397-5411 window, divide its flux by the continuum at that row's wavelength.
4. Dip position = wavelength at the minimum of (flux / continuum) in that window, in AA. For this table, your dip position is 5408.0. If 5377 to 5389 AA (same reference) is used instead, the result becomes 5382.0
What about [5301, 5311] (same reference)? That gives 5308.0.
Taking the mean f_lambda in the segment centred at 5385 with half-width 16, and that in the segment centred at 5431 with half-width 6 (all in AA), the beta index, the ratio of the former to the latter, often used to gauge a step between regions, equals 1.08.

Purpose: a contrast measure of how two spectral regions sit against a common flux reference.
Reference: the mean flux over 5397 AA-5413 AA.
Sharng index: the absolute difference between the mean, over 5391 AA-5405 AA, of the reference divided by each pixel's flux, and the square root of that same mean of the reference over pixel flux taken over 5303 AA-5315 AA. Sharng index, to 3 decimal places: 0.011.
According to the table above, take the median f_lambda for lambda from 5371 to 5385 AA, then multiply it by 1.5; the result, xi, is 11.1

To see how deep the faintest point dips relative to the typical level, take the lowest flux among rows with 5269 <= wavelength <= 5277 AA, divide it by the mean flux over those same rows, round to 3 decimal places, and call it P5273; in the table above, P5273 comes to 0.908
